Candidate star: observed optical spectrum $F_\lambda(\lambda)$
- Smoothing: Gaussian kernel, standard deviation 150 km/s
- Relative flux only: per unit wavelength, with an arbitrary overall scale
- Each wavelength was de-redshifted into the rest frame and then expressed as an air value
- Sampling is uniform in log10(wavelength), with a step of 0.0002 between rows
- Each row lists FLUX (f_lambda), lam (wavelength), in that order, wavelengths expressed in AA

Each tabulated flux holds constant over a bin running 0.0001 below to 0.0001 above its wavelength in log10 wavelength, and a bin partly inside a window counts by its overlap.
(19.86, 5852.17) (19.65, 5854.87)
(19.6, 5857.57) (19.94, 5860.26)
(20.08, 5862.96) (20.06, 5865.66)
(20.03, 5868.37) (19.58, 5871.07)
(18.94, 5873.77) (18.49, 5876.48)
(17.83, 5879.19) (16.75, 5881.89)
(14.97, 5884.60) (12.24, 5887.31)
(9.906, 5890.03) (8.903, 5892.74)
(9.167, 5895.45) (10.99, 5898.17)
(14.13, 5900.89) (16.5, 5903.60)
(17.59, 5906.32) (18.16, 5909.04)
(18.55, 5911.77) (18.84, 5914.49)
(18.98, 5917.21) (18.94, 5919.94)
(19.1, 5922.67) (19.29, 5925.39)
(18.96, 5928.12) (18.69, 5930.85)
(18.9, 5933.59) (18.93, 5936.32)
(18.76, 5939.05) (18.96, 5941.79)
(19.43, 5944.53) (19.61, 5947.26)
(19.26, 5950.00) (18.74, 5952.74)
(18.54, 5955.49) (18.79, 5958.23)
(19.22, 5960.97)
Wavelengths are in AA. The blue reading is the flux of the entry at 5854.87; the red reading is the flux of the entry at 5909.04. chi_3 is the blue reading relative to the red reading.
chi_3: 1.08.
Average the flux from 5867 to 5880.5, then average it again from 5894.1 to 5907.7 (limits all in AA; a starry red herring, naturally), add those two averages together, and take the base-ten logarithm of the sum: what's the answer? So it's 1.51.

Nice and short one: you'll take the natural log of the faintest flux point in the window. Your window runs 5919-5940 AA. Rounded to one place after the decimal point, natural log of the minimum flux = 2.9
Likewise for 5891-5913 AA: 2.2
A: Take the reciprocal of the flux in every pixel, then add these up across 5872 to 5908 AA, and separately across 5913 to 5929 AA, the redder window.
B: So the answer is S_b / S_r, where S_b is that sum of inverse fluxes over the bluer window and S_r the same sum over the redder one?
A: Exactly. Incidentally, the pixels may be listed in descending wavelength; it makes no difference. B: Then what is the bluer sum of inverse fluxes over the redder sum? 3.1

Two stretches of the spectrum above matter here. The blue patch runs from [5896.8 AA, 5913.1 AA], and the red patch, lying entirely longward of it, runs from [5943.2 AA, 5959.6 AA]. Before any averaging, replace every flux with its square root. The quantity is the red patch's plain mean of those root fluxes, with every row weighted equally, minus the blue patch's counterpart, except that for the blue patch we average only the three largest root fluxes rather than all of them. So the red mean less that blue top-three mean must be 0.11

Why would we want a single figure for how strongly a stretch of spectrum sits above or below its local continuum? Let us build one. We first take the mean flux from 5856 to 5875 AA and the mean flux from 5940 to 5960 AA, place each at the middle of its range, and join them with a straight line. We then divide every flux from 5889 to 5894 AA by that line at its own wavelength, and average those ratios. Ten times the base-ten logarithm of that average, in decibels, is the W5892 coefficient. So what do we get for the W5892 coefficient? -3.2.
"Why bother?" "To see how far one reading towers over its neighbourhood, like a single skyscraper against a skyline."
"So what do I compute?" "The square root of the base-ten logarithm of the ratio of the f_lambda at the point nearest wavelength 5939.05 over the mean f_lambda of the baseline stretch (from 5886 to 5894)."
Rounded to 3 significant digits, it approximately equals 0.508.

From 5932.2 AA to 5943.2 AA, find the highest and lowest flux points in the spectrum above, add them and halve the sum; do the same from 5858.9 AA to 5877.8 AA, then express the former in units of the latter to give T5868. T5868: 1.0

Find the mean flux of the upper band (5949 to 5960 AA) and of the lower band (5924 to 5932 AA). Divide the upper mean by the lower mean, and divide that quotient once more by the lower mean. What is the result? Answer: 0.052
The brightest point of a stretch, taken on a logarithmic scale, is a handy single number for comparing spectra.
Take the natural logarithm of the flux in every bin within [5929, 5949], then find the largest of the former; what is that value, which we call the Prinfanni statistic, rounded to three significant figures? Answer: 2.98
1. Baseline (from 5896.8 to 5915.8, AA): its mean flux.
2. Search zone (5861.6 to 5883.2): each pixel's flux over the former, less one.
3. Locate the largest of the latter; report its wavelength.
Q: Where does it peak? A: 5862.96 AA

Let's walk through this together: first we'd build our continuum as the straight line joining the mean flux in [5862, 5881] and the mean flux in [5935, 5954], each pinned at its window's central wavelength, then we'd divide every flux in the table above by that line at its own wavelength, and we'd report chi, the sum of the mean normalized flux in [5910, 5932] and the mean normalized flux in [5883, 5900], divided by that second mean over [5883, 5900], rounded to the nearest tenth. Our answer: 2.7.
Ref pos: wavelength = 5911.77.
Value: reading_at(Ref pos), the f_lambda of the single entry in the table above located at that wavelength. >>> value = 18.55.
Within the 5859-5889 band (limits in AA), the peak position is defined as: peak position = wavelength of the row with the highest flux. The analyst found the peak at 5862.96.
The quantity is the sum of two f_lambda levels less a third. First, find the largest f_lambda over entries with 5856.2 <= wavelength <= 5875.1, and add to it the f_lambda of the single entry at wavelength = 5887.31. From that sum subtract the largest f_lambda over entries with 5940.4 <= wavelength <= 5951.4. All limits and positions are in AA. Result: 12.7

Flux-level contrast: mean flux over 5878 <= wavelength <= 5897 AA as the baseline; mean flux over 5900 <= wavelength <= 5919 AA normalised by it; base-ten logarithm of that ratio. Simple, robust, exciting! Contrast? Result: 0.14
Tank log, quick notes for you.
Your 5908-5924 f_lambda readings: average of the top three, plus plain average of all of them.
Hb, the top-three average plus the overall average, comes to 37.8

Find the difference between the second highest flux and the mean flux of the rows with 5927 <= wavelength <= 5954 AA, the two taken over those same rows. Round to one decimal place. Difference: 0.4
